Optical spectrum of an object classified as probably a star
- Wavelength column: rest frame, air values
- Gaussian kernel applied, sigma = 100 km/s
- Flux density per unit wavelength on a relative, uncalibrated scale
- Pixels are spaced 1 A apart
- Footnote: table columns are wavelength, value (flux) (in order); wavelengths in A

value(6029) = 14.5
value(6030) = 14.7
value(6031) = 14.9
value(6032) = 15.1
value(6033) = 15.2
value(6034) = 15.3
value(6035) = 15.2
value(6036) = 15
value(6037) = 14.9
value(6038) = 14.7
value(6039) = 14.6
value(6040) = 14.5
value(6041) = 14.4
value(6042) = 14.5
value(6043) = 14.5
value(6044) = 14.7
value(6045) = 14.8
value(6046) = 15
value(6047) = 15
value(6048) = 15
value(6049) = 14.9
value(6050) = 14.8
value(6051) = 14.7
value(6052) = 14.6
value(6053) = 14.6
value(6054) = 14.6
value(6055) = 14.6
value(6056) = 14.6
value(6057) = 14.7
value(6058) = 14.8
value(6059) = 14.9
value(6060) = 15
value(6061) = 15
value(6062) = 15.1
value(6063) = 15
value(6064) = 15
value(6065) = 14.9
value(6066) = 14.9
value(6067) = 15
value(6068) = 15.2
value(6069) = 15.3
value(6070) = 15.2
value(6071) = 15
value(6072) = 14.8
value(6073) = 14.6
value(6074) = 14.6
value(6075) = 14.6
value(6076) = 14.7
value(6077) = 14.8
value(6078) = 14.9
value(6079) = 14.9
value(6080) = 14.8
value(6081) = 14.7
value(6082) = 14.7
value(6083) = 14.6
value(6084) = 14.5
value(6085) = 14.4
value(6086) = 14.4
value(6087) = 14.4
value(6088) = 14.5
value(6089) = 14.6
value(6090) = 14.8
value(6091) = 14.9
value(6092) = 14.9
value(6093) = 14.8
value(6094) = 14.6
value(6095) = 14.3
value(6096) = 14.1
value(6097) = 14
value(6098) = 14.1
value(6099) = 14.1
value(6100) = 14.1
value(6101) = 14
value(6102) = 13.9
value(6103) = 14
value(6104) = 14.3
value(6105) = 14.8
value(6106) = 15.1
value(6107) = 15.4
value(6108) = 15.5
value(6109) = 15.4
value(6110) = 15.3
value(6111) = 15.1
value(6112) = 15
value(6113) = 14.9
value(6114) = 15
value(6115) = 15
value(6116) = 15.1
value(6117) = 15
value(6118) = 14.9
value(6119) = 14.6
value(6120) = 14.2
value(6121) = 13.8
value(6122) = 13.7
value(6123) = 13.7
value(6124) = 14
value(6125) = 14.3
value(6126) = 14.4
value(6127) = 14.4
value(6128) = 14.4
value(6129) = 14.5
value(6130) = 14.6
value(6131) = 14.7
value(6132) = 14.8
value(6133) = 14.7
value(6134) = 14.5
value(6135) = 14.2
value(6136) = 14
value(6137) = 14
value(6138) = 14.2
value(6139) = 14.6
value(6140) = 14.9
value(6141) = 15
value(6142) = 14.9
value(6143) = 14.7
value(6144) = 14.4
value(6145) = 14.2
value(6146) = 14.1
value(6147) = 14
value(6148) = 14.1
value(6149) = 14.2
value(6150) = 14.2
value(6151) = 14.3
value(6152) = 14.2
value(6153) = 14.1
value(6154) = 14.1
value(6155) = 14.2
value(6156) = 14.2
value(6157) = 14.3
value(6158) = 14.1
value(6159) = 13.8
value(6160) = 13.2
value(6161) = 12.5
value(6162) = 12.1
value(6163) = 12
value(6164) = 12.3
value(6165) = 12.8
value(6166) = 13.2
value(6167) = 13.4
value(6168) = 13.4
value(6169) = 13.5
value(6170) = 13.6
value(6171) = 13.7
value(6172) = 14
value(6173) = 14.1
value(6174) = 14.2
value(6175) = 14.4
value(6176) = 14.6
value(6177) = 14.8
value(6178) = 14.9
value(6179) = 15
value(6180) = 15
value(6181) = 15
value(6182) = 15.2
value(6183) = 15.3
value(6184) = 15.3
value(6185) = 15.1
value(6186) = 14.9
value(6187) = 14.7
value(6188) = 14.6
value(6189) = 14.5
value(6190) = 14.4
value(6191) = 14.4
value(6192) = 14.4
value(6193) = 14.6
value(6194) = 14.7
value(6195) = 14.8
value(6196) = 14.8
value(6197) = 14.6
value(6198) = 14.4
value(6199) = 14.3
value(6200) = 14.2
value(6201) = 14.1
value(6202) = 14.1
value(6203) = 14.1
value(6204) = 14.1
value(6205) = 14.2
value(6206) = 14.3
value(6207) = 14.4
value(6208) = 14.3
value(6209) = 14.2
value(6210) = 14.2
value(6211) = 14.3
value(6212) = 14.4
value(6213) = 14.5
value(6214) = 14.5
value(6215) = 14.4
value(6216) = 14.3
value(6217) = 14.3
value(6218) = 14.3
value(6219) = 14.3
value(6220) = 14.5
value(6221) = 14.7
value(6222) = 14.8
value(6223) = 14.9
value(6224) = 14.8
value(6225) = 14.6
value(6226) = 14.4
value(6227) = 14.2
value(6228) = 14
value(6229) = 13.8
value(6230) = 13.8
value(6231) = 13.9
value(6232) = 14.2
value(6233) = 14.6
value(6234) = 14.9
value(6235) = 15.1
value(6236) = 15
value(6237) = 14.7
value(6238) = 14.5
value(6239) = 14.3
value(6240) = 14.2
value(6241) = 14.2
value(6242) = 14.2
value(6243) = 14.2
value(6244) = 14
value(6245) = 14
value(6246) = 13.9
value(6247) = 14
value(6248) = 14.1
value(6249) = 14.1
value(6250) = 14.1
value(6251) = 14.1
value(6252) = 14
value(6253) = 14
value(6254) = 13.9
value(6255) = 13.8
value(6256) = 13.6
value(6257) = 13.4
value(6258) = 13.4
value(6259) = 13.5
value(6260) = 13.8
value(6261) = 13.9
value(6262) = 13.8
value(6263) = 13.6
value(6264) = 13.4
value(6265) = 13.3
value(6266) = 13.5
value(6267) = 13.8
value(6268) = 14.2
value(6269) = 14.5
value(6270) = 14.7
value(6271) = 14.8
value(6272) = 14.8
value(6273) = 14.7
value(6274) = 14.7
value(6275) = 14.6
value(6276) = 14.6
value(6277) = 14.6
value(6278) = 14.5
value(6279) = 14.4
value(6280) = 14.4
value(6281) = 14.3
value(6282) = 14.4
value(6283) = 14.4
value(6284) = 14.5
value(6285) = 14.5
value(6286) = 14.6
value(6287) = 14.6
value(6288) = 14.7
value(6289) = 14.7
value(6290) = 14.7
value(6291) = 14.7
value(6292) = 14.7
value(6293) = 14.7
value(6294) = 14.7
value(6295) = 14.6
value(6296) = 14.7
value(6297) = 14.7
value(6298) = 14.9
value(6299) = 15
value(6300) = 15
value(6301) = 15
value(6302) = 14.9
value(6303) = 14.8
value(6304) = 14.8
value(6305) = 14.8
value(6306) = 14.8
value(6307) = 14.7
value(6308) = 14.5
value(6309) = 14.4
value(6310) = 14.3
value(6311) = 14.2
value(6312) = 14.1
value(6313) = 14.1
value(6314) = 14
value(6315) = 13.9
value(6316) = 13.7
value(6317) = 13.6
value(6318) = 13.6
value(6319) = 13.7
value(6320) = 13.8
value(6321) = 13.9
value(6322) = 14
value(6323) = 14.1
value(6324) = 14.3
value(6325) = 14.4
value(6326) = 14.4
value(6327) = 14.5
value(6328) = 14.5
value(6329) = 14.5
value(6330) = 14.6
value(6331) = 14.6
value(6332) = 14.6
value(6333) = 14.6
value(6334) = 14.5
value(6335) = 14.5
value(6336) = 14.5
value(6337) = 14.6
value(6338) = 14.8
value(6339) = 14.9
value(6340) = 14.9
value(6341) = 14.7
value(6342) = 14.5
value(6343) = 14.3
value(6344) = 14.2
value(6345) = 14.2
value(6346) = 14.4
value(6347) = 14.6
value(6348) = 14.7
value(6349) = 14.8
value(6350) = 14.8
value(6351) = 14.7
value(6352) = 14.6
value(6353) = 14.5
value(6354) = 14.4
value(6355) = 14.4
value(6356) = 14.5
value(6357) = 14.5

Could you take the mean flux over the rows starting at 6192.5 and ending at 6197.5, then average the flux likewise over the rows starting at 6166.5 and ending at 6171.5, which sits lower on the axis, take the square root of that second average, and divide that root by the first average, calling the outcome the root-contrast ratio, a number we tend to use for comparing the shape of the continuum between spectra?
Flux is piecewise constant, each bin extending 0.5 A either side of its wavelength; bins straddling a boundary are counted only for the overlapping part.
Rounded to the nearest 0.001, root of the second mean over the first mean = 0.250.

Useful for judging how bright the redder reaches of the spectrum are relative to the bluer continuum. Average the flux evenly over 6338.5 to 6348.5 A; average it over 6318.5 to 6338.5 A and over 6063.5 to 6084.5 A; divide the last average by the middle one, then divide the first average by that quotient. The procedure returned 14.1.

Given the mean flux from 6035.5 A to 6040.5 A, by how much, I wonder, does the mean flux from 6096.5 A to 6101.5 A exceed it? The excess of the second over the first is -0.7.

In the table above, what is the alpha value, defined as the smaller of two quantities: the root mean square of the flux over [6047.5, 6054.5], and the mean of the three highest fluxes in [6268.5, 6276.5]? 14.74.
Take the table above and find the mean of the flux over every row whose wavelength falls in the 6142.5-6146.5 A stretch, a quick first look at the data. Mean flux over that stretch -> 14.35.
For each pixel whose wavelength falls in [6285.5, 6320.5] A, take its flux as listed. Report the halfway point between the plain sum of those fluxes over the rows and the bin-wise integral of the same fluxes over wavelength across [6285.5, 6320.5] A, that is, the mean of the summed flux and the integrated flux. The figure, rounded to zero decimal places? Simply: 507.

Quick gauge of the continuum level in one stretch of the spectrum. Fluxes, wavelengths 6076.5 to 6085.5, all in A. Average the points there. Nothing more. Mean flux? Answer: 14.7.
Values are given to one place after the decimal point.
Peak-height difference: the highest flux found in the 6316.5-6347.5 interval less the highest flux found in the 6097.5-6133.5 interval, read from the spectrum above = -0.6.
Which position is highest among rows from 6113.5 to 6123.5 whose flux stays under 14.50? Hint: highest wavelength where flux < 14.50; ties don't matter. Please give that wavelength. 6123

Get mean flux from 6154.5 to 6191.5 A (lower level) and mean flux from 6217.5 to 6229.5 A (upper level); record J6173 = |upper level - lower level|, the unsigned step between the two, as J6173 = 0.4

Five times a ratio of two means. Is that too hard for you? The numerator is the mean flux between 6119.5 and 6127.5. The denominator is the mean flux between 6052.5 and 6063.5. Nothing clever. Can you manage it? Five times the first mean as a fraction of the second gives 4.75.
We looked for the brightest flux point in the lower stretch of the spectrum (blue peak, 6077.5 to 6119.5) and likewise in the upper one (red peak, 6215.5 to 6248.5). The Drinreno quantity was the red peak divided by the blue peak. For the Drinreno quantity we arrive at 0.974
